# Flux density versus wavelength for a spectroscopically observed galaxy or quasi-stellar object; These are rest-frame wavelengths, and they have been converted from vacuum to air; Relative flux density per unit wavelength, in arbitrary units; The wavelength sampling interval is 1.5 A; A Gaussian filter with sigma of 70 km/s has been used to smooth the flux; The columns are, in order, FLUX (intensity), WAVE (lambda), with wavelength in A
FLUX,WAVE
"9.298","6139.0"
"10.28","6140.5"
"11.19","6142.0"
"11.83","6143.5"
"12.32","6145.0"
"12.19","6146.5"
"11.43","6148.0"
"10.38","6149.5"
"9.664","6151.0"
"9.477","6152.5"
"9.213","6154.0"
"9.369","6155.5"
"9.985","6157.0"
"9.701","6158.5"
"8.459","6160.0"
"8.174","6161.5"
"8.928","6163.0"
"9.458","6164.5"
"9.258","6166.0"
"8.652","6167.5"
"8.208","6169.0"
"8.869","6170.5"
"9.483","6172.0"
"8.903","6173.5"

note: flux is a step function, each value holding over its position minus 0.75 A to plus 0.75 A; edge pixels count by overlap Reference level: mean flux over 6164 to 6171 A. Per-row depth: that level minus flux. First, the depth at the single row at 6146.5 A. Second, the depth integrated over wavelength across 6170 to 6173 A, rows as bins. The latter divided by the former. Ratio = 0.3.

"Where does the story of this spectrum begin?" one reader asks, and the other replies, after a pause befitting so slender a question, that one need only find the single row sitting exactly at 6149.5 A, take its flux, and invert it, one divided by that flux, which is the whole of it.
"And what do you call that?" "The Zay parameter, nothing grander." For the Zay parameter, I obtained 0.096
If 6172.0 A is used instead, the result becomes 0.105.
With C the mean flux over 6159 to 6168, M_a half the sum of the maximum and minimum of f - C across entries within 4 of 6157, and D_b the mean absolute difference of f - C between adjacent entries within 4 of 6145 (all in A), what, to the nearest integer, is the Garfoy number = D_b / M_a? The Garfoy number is 1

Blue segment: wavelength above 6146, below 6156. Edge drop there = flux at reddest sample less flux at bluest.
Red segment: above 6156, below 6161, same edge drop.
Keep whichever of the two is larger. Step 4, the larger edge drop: -1.53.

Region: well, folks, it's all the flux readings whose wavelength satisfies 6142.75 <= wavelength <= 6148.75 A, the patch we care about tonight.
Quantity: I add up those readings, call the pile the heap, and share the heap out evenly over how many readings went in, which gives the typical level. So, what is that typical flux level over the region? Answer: 11.9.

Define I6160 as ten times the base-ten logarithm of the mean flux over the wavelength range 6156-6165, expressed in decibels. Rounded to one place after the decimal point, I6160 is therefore 9.6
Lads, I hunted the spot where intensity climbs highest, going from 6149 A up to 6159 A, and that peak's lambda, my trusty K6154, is 6149.5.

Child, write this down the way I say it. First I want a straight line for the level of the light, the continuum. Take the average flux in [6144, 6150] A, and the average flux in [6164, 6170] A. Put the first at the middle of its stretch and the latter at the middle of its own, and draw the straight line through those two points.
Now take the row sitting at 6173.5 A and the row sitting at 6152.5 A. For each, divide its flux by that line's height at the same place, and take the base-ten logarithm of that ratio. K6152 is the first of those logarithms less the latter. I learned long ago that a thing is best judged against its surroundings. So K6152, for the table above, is 0.11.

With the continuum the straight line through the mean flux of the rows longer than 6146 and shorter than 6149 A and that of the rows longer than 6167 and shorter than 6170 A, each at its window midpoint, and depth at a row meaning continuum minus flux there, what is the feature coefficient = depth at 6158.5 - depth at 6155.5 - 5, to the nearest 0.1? -5.8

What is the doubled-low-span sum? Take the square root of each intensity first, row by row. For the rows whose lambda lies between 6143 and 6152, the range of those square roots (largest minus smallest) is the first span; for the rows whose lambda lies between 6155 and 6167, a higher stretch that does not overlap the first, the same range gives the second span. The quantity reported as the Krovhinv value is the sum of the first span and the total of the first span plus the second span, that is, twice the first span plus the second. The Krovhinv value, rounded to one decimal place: 1.1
